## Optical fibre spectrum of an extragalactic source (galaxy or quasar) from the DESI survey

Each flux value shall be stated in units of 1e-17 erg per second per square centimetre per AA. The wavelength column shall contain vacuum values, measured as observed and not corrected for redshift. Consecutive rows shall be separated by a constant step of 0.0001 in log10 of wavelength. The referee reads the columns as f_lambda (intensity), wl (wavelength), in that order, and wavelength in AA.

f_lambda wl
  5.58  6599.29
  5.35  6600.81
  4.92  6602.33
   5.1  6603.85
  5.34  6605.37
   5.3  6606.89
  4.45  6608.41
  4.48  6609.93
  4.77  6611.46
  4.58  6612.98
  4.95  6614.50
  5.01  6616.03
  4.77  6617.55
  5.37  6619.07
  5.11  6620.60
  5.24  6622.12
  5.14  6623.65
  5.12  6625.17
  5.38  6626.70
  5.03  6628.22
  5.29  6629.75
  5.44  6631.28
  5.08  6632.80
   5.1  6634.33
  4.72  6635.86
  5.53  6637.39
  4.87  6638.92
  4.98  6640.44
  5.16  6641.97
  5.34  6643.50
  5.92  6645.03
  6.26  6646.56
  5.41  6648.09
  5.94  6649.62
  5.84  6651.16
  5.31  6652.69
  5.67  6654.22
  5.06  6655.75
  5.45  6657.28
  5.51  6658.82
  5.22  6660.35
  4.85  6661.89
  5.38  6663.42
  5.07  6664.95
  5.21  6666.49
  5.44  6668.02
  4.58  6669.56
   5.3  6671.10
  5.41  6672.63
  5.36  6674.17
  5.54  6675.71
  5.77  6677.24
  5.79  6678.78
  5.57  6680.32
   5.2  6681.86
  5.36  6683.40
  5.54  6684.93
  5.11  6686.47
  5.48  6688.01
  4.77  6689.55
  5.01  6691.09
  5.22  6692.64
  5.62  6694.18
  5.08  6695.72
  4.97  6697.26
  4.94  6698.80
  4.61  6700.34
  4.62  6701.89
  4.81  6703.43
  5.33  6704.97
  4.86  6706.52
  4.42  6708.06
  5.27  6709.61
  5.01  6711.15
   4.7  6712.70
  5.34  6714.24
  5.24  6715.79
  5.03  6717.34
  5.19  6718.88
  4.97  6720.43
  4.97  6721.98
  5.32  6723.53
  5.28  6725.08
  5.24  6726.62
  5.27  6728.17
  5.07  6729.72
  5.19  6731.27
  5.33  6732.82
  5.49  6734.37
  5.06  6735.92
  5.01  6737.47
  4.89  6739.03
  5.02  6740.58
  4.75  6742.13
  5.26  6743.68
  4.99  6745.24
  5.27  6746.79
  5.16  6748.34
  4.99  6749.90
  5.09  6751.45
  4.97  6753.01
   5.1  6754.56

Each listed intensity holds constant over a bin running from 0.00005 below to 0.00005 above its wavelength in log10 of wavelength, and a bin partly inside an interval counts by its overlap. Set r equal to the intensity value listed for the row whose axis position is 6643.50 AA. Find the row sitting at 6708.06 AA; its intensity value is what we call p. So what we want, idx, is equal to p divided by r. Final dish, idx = 0.83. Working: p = 4.42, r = 5.34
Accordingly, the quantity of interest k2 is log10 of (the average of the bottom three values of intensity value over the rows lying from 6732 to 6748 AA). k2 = 0.688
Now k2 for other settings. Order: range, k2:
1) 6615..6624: 0.696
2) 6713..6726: 0.698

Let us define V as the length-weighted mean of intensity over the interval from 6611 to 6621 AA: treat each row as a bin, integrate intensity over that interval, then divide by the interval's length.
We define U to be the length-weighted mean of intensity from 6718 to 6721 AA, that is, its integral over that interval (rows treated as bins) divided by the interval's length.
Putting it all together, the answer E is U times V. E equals 25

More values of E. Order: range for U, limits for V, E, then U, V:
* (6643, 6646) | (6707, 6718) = 28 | 5.70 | 5.0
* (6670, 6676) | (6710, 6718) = 27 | 5.34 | 5.1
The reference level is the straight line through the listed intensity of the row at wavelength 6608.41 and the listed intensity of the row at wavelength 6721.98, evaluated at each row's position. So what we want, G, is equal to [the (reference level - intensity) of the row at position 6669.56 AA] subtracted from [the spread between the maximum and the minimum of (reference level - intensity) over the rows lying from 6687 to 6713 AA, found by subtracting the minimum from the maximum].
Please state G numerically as 1.1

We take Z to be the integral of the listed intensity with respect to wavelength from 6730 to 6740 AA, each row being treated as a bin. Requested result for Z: 52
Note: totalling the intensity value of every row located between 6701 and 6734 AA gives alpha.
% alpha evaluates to 106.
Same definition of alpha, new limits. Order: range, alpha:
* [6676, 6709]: 108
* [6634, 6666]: 113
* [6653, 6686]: 112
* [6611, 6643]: 107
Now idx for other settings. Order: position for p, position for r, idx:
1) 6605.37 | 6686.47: 1.05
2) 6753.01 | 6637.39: 0.90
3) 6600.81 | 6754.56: 1.05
